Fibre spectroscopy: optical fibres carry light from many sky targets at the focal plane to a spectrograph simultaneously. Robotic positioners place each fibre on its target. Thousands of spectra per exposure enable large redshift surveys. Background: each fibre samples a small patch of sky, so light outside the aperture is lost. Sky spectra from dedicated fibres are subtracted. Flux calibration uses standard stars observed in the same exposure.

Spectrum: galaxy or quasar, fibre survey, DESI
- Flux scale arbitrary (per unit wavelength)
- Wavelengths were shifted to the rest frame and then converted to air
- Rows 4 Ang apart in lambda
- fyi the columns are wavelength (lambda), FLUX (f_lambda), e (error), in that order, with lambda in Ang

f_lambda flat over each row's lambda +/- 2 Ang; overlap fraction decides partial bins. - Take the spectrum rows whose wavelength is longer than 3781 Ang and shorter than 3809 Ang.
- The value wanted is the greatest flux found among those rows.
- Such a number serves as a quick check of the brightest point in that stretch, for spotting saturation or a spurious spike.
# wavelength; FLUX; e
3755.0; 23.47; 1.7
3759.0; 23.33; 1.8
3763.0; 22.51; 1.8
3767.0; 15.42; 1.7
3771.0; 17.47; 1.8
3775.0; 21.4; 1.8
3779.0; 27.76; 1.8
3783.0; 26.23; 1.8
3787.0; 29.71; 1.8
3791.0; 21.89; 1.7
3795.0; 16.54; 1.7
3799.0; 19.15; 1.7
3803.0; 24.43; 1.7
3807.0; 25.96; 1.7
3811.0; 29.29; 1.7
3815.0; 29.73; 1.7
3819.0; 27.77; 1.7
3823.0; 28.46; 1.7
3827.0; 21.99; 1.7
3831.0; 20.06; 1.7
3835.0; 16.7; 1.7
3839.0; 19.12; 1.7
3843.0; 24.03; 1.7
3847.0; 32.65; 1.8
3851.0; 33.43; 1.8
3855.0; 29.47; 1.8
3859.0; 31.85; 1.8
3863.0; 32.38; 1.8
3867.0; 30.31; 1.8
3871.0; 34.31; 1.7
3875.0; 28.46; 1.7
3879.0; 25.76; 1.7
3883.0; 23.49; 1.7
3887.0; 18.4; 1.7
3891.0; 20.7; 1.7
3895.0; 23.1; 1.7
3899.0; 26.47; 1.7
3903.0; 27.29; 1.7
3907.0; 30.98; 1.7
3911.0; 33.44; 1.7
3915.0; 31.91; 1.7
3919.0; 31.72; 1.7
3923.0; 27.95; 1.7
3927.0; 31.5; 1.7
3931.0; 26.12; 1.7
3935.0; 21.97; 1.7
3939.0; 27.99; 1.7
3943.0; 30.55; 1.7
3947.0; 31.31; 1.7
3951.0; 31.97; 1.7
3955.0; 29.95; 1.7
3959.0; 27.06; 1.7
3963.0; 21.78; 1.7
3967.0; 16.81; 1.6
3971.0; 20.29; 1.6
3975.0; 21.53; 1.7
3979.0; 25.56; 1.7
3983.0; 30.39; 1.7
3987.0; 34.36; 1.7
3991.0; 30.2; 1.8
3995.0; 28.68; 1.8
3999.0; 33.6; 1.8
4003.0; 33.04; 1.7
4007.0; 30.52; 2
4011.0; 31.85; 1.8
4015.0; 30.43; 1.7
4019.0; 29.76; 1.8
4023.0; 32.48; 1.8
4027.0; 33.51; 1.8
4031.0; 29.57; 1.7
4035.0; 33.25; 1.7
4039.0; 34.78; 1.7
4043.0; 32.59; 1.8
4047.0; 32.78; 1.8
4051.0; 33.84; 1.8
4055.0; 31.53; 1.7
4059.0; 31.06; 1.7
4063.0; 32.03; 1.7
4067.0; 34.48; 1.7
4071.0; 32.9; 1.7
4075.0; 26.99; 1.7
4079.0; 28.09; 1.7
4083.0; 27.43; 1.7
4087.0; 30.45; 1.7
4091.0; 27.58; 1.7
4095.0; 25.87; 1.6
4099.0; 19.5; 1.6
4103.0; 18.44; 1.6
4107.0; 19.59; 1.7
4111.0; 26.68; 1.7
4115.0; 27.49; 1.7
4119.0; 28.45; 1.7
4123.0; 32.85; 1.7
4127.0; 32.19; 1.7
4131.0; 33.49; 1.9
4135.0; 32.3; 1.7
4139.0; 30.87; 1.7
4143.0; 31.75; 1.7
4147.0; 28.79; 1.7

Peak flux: 29.71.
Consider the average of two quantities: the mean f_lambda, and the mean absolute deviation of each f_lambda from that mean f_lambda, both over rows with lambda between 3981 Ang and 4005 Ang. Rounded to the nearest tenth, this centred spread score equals 16.8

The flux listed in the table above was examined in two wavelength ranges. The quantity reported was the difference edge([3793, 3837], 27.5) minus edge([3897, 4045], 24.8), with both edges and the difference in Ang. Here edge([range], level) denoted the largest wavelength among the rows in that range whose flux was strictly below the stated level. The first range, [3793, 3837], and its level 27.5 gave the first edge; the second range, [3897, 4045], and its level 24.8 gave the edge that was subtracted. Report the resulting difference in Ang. -140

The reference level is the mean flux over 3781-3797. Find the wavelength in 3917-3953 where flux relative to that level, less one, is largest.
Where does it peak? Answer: 3951.0 Ang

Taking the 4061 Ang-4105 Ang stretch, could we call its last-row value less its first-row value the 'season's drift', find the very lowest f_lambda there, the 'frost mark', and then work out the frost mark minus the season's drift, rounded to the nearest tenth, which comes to 32.0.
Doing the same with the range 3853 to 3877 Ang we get 29.5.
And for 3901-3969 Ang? 27.3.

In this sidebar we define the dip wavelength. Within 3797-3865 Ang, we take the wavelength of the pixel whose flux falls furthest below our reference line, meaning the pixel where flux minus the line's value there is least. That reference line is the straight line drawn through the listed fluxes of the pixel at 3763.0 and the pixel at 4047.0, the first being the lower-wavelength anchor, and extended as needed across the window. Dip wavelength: 3835.0 Ang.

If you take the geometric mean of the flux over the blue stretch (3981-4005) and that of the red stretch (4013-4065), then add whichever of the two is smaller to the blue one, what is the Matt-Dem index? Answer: 63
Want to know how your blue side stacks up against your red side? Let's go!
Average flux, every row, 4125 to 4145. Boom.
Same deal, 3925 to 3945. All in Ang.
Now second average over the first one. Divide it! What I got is 0.86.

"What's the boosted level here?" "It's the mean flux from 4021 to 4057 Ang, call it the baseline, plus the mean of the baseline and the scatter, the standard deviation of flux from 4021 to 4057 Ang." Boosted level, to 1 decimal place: 49.8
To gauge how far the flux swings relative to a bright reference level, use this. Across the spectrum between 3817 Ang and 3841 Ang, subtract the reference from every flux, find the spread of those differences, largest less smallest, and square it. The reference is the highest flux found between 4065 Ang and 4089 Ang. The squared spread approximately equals 138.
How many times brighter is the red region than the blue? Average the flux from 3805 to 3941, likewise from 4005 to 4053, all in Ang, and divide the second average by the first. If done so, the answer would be 1.18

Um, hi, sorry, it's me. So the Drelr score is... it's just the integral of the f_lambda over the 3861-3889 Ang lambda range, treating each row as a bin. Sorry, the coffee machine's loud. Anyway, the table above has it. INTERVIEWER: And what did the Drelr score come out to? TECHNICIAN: 772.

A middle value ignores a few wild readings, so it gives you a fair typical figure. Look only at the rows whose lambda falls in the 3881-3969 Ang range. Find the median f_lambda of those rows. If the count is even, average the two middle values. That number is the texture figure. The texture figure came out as 27.6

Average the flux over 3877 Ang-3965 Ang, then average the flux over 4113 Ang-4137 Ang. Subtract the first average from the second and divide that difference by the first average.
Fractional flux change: 0.14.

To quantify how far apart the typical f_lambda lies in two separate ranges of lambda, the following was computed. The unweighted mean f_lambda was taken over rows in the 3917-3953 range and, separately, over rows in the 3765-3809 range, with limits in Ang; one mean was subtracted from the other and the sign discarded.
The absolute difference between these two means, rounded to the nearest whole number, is 7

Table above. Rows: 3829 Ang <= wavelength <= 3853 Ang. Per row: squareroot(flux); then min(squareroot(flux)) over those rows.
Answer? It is 4.09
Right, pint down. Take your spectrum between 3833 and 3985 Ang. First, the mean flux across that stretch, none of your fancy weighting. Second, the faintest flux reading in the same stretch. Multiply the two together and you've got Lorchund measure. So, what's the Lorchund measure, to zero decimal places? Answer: 452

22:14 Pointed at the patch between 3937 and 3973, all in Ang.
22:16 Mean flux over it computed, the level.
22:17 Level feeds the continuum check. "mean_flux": 26.4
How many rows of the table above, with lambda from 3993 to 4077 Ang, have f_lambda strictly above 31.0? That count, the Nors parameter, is 15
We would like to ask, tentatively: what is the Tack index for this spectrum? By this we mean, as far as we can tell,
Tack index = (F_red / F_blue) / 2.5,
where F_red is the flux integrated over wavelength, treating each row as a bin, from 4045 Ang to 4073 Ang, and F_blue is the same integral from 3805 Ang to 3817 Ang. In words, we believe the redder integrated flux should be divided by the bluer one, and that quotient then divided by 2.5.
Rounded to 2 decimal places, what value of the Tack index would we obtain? 1.08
